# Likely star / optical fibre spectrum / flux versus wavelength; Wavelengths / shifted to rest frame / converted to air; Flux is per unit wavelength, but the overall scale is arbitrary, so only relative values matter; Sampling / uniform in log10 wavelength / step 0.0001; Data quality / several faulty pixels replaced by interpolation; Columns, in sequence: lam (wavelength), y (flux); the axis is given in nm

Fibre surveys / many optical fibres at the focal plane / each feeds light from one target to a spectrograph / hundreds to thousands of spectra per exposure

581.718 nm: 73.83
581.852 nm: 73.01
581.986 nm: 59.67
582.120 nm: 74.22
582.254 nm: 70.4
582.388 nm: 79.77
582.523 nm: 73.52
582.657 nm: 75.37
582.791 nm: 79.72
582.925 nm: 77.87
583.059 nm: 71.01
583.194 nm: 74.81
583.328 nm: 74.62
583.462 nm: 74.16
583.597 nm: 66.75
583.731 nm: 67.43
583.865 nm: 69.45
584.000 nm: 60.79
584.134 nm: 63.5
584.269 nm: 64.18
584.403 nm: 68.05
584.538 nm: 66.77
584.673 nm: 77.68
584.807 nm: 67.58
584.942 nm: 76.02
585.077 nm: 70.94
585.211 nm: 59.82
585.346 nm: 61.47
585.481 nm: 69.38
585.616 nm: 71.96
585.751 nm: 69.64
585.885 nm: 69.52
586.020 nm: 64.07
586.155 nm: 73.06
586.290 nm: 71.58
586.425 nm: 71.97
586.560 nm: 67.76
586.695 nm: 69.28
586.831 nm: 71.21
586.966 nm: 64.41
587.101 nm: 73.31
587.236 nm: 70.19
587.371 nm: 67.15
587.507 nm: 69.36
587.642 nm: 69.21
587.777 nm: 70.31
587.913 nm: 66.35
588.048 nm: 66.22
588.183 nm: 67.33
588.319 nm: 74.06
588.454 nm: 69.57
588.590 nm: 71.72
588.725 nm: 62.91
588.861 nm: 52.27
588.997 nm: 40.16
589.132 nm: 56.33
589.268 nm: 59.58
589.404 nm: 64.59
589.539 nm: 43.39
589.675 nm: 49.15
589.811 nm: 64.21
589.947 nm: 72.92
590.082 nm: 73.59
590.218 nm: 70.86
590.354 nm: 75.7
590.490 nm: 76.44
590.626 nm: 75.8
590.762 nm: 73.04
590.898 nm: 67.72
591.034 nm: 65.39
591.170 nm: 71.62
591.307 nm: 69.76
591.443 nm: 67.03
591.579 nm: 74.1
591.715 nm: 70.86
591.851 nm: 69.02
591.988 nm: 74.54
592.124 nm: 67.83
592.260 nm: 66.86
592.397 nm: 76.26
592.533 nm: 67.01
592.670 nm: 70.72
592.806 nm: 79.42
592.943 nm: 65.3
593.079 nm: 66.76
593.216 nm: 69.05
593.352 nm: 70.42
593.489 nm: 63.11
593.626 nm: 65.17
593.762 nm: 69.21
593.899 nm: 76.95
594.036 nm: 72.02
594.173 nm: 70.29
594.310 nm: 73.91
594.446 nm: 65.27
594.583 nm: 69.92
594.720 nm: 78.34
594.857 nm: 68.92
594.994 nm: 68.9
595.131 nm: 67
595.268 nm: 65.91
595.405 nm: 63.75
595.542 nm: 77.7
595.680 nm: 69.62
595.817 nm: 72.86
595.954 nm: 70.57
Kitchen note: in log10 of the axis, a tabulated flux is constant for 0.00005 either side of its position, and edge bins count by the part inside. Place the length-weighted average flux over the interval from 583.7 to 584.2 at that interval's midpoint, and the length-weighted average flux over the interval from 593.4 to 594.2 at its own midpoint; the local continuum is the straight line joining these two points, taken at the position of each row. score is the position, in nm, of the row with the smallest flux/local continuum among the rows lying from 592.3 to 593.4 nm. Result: 592.943 nm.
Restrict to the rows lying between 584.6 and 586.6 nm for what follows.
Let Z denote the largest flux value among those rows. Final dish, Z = 77.68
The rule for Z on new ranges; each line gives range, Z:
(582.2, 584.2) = 79.77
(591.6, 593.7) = 79.42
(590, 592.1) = 76.44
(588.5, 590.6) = 76.44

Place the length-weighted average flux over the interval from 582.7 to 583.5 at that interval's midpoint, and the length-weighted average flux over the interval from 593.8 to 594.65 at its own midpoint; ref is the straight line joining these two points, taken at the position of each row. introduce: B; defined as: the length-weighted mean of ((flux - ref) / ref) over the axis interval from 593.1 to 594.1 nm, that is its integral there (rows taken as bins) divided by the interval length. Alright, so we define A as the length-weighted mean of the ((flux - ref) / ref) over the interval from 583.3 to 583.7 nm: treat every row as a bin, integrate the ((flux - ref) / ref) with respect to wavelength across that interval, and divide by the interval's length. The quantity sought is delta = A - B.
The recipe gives -0.02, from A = -0.05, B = -0.03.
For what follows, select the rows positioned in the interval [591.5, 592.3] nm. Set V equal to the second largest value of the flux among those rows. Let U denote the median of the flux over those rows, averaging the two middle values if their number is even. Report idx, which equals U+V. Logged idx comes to 144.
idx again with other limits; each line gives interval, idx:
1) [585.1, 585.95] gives 139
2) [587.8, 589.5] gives 137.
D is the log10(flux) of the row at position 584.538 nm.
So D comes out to 1.82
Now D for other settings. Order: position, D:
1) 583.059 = 1.85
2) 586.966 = 1.81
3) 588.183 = 1.83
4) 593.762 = 1.84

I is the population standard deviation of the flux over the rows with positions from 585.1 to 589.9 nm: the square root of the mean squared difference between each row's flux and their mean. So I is 8.1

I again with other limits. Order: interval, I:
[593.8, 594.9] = 4.0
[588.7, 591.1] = 11.0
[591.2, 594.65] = 4.0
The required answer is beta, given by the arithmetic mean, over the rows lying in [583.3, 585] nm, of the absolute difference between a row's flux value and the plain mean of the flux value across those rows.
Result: 4.1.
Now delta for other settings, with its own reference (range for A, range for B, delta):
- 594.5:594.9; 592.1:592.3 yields 0.08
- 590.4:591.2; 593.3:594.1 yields 0.02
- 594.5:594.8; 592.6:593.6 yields 0.07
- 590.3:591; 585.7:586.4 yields 0.07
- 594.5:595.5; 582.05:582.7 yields -0.01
